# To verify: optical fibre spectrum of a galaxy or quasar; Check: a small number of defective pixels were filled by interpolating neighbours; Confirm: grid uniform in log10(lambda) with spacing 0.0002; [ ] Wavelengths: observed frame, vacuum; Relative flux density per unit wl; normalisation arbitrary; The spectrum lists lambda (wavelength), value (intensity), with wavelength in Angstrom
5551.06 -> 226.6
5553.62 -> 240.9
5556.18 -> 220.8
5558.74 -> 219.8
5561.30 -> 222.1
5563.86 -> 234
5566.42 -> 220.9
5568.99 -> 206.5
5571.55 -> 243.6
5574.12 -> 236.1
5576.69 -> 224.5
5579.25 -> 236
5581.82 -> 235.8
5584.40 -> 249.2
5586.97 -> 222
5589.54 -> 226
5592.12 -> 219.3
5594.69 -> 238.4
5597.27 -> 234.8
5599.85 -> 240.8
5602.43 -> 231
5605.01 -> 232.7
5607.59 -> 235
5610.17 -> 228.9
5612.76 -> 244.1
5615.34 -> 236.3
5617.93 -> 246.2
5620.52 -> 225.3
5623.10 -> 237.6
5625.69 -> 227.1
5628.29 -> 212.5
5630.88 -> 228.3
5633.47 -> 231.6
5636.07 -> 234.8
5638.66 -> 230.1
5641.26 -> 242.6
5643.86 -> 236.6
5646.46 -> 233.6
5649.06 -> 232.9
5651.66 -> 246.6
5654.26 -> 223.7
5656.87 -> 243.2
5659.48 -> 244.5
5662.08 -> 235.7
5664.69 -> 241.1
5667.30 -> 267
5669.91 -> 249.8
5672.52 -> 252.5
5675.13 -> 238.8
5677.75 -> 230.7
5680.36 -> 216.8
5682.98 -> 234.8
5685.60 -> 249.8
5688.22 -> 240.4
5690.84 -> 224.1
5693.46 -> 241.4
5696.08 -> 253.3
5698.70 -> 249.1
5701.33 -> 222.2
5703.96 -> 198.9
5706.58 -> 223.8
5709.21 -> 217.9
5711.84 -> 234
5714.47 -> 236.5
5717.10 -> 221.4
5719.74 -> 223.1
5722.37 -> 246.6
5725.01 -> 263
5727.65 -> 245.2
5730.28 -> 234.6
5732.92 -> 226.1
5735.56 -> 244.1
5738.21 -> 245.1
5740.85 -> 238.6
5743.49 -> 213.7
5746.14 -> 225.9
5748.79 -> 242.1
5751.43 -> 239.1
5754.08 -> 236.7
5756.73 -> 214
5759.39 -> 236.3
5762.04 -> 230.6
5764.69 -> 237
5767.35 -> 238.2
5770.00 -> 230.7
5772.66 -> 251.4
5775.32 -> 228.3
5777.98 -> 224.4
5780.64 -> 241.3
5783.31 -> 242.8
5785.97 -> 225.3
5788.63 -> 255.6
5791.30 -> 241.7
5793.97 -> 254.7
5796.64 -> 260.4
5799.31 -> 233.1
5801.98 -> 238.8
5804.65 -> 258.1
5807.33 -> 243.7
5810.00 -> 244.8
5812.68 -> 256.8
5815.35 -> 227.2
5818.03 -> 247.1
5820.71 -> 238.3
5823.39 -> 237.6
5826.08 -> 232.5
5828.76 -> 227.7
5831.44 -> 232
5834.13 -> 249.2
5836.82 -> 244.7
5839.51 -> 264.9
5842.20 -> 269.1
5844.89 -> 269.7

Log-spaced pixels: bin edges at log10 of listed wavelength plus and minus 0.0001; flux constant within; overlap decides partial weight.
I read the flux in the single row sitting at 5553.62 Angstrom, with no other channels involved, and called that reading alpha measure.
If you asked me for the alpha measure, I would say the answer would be 240.9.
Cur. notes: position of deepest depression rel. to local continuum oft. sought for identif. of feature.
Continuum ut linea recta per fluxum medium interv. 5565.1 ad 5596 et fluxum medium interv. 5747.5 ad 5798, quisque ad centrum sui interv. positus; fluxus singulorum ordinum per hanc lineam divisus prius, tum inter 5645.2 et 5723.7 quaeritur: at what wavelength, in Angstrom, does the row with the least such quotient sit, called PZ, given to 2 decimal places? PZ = 5703.96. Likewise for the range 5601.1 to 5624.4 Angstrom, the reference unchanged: 5620.52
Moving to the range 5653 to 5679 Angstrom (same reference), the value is 5654.26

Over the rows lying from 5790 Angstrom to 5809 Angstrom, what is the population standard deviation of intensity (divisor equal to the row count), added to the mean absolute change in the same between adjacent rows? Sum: 24.0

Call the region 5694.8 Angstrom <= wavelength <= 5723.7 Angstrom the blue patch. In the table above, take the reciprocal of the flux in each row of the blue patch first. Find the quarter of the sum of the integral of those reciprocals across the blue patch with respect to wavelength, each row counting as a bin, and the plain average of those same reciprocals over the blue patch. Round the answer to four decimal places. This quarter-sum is 0.0327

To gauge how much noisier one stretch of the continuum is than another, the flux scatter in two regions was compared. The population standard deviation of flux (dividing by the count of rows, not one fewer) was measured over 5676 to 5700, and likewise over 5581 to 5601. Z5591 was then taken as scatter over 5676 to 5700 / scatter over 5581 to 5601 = 1.2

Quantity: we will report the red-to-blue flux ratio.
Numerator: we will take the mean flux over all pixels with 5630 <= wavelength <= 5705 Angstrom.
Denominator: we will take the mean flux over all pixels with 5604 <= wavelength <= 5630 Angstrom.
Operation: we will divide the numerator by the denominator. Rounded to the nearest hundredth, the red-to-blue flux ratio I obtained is 1.02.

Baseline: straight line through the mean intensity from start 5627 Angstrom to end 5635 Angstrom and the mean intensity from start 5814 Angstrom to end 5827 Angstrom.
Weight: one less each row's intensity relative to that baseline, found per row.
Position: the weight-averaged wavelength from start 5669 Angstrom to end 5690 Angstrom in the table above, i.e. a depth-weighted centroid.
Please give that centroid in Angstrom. 5677.4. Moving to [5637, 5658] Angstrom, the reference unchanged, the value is 5647.9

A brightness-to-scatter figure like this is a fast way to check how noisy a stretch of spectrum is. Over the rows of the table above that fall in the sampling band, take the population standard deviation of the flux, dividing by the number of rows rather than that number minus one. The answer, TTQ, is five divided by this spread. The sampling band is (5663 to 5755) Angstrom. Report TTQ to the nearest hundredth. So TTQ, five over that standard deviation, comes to 0.35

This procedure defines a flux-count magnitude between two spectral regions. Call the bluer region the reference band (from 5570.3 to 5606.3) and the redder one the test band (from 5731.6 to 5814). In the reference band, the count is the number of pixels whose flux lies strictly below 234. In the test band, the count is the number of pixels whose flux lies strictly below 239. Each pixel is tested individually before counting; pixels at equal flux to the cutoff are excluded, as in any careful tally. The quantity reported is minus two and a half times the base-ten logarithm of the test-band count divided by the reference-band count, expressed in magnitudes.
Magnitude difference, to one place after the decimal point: -1.1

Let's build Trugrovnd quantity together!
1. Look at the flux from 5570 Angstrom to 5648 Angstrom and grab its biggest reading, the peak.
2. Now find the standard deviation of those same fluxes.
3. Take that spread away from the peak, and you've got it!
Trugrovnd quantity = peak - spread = 241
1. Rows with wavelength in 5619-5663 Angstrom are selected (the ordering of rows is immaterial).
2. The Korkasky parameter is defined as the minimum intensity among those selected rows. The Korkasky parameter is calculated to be 212.5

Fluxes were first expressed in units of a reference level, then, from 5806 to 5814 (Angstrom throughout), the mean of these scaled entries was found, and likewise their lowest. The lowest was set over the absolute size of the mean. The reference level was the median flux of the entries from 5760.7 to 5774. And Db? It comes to 0.98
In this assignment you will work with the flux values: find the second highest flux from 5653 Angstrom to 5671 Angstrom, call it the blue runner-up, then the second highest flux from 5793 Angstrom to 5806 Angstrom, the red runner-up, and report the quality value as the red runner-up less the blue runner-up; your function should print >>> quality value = 8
